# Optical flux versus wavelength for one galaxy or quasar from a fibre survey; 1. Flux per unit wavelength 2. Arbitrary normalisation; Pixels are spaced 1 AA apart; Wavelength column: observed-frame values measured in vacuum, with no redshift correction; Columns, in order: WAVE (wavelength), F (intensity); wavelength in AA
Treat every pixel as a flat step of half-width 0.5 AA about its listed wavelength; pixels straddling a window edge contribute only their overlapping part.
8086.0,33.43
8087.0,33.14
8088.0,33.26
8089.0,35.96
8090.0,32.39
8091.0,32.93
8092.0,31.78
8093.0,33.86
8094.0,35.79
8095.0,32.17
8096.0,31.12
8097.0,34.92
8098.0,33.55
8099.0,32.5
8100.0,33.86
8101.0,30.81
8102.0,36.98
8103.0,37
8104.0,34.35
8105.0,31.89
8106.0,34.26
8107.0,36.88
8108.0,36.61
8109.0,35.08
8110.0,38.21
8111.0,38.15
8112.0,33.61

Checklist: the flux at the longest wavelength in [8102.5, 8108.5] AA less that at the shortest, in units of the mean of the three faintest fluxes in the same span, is -0.012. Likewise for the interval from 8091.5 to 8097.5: 0.099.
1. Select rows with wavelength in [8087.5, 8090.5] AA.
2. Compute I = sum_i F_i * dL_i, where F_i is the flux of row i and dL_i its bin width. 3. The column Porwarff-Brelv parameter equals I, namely 102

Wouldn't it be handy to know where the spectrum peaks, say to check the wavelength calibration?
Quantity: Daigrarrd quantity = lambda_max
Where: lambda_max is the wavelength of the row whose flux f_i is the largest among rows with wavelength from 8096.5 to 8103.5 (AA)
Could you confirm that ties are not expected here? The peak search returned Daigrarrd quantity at 8103.0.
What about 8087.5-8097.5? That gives 8089.0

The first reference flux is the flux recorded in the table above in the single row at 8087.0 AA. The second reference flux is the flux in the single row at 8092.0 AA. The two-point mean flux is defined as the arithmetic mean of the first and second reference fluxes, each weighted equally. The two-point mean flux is 32.5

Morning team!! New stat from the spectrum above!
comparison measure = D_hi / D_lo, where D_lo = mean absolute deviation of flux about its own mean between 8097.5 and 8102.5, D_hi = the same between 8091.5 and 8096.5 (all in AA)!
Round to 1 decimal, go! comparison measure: 1.0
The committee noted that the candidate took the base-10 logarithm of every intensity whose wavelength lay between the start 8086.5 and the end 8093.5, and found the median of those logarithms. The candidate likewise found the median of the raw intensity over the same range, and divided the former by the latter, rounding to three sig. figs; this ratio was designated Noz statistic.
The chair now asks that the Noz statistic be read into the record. 0.0459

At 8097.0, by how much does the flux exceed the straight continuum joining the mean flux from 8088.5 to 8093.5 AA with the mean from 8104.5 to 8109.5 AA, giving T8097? 1.0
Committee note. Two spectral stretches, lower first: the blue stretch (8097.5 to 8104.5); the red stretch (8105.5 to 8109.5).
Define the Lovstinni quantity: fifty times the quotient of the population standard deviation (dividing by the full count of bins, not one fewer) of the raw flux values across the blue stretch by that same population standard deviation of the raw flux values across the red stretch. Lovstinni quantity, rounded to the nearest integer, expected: 96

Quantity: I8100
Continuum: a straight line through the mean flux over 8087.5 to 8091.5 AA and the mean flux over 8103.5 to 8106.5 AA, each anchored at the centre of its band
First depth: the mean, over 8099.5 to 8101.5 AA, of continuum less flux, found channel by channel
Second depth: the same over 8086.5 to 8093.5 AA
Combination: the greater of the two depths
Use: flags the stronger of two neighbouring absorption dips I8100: 1.2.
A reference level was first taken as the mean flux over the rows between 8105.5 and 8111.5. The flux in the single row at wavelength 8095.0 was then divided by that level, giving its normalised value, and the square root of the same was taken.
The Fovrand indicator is 0.94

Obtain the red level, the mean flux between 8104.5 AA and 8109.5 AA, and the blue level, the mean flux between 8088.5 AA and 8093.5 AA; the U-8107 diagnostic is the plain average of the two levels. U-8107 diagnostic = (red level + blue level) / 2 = 34.2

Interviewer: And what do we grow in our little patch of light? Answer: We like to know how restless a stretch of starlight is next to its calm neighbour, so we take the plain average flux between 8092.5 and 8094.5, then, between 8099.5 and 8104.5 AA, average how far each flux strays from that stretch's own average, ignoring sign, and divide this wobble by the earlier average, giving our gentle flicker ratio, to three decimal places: 0.055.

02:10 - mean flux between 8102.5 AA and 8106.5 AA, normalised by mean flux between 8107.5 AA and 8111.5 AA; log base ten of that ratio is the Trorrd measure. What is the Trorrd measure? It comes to -0.032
